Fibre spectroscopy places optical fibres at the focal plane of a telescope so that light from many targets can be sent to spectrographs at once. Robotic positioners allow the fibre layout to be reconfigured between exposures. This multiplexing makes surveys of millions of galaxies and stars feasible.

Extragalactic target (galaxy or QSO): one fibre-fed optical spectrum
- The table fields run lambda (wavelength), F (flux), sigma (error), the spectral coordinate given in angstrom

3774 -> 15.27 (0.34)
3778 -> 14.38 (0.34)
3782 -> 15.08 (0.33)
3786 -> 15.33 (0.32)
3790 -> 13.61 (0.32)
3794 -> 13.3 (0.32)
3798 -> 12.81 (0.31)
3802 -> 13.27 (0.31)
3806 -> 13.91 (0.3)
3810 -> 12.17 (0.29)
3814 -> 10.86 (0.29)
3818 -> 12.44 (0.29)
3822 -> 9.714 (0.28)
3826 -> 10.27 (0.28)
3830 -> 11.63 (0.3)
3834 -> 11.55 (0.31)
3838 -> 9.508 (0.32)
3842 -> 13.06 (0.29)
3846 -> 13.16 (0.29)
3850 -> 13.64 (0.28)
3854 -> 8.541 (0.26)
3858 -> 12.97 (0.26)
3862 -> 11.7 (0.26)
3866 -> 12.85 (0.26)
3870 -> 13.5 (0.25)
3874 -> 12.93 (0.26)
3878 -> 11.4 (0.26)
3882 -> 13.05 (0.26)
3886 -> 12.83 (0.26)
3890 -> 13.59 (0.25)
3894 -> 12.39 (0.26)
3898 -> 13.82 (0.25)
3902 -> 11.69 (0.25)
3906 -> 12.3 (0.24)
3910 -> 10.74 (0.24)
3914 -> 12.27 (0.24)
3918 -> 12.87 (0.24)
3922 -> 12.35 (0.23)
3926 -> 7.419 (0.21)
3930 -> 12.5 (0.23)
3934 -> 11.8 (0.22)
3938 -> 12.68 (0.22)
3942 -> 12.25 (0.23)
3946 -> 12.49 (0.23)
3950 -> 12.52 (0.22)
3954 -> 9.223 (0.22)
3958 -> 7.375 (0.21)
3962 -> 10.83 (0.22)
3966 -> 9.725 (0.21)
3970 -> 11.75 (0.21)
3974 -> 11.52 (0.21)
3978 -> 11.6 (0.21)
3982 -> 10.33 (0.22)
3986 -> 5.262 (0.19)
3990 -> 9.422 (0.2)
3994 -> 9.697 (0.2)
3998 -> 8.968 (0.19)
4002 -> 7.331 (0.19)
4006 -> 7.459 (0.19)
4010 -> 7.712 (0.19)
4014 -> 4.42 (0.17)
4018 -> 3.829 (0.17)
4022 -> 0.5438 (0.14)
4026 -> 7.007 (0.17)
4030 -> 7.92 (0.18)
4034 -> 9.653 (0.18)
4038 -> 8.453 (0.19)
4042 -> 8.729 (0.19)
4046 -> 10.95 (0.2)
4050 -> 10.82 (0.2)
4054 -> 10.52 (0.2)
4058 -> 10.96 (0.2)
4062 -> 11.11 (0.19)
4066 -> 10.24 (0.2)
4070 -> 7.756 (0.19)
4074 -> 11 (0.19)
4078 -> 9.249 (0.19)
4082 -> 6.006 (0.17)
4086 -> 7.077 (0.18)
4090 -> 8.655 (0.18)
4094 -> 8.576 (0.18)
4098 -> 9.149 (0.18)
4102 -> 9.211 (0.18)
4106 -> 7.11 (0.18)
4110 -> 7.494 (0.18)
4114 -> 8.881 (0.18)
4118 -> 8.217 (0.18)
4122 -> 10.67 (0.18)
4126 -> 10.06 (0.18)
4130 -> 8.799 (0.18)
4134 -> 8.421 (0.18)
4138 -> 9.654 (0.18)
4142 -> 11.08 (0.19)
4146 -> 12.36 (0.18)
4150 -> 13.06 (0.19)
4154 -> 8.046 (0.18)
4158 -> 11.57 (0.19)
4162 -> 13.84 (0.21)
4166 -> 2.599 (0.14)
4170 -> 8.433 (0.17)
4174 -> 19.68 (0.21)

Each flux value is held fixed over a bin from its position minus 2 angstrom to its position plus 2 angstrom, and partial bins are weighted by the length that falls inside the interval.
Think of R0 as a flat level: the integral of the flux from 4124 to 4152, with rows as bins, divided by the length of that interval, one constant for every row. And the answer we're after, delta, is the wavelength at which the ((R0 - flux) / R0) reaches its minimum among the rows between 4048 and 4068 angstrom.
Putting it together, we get 4062 angstrom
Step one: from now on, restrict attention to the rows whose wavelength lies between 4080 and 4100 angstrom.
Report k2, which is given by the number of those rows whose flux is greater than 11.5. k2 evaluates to 0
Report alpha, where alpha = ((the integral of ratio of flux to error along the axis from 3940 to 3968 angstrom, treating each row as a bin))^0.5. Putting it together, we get 37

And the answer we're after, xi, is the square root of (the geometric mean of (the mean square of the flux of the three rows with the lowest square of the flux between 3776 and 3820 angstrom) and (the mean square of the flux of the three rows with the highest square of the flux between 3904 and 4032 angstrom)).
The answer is 12.3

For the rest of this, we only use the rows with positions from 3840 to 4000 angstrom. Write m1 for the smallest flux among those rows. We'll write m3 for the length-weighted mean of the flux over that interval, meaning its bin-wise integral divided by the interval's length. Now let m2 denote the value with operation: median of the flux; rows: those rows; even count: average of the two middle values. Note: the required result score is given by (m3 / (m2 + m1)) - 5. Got -4.35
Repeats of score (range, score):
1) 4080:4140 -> -4.42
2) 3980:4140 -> -4.09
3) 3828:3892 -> -4.43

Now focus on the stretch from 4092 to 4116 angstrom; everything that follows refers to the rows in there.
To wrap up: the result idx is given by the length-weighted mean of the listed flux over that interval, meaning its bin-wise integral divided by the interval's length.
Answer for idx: 8.4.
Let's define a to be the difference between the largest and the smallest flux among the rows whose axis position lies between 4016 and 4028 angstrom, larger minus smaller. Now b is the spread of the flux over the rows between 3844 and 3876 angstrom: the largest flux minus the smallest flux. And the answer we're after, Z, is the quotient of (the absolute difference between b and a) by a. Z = 0.2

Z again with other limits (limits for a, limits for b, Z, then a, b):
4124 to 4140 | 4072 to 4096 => 2.0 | 2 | 4.99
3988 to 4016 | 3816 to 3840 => 0.4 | 5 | 2.93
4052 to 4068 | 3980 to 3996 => 4.8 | 1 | 5.07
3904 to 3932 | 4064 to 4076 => 0.4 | 5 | 3.24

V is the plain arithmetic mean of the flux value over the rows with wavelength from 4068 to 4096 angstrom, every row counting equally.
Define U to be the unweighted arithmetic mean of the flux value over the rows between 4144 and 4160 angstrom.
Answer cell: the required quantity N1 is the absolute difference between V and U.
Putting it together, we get 2.9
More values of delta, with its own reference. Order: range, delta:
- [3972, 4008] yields 3978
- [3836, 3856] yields 3850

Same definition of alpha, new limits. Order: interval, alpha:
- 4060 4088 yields 36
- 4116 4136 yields 32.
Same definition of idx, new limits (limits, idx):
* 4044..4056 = 10.8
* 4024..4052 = 9.1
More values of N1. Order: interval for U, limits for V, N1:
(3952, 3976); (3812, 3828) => 0.8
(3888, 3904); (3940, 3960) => 2.1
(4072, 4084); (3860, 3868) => 3.5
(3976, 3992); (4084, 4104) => 0.6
